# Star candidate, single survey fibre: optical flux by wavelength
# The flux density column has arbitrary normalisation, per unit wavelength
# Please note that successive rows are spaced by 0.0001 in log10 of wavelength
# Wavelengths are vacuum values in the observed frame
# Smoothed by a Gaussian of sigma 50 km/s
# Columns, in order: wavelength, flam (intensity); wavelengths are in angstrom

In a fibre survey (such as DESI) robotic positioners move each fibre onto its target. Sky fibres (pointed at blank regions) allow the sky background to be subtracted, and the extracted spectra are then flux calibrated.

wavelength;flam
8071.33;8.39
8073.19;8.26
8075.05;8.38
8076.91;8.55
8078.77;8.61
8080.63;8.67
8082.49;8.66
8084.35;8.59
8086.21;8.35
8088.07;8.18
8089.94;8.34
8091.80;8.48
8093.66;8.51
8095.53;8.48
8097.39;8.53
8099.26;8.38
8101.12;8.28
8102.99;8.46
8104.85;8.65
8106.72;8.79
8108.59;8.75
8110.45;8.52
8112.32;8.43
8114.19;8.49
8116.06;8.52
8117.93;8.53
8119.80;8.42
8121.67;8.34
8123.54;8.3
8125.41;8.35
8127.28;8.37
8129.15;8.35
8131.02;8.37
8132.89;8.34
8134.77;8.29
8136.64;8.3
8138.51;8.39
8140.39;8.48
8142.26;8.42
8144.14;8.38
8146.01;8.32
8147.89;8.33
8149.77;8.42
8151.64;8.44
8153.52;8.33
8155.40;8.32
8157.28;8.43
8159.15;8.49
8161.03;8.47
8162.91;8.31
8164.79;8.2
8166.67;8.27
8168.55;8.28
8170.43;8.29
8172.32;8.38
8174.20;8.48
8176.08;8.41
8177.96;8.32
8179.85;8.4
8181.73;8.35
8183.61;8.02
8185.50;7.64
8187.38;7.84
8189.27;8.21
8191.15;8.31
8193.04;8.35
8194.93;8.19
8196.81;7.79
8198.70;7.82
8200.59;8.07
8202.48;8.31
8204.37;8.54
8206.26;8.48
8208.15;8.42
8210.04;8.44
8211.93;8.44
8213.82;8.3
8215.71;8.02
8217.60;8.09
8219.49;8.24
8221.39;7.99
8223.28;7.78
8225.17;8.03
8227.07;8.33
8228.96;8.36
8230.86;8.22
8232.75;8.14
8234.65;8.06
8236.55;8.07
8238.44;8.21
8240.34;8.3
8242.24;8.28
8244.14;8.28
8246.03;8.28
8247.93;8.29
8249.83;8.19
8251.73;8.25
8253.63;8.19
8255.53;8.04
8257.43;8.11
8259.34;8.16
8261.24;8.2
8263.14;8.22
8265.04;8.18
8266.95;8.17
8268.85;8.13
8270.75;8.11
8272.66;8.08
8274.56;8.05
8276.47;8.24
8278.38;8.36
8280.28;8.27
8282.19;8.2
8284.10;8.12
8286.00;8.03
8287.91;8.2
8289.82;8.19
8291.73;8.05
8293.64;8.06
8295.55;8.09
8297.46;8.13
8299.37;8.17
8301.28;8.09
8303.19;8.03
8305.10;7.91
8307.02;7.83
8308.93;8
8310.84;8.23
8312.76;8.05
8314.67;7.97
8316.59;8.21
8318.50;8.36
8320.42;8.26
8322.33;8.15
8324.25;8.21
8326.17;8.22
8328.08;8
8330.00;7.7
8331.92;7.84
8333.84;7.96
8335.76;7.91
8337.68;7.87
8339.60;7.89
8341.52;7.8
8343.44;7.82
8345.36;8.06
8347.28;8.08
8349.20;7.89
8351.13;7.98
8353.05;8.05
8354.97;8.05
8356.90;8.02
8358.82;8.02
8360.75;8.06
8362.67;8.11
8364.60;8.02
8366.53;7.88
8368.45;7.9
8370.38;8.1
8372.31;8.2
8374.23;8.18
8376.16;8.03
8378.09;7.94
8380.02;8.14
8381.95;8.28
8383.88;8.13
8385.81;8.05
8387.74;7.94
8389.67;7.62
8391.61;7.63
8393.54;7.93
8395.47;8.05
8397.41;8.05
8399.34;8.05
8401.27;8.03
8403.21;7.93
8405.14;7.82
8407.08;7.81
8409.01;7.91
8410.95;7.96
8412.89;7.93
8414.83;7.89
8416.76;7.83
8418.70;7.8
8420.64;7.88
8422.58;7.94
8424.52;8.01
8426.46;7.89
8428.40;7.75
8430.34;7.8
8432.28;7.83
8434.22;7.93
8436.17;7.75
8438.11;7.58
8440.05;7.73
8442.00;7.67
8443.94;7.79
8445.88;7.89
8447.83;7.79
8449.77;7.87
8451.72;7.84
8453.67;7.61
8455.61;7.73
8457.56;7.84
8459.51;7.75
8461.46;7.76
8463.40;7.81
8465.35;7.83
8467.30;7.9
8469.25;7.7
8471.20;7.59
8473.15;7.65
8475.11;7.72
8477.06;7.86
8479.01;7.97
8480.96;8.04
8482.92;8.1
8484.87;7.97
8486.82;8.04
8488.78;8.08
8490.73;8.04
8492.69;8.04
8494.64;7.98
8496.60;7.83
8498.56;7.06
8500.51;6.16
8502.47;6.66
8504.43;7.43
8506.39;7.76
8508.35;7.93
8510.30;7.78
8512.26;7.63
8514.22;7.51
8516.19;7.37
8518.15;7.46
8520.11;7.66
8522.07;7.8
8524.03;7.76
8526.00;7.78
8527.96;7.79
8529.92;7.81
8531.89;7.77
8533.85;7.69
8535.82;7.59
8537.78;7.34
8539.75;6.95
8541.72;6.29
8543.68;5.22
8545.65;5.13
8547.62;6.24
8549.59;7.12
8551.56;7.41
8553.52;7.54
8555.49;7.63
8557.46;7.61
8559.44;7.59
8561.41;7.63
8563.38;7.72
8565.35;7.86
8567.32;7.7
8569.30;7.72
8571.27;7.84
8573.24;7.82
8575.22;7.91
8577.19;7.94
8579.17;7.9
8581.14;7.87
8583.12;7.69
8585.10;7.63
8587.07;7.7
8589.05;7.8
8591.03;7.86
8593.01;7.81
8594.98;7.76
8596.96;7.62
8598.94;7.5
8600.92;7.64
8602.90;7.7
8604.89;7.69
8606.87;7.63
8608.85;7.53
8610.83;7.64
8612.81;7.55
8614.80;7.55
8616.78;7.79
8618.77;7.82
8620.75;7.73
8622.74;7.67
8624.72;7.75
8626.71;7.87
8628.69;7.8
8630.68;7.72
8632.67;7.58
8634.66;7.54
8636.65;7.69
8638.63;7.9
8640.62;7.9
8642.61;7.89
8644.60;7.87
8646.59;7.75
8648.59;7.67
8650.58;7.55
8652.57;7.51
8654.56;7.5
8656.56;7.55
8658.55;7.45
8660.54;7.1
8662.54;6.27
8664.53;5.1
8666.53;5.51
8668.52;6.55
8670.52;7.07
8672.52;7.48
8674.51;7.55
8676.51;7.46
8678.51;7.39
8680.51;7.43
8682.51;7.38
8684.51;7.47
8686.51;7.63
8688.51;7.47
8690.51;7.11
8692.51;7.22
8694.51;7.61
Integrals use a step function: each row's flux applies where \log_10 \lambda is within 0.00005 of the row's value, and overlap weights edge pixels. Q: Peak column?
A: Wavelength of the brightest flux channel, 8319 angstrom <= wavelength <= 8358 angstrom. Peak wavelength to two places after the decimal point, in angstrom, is 8320.42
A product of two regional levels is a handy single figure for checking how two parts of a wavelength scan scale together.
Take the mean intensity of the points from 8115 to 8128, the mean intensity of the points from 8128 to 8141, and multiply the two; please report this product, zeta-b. 70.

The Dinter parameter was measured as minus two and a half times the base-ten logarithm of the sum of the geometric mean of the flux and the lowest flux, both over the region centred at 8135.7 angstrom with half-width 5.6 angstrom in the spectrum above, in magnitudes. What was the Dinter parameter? -3.05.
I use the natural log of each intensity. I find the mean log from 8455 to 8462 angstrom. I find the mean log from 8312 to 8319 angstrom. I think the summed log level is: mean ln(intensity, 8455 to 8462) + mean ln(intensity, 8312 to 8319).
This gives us 4.15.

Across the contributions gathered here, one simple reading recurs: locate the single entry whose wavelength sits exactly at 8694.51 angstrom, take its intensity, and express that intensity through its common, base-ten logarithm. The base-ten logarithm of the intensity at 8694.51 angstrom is 0.881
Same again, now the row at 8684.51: 0.873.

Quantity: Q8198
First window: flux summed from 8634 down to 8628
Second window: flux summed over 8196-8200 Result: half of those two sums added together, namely 19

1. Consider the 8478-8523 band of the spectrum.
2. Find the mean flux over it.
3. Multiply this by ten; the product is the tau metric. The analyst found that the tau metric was 77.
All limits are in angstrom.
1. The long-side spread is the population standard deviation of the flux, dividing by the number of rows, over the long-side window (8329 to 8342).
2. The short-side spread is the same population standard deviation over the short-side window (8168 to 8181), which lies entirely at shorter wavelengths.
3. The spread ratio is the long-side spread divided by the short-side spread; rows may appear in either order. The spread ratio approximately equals 1.2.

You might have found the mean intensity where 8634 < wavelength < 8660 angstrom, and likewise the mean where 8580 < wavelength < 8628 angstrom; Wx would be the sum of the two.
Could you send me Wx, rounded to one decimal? 15.4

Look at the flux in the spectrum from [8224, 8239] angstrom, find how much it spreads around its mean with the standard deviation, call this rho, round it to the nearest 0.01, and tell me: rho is 0.12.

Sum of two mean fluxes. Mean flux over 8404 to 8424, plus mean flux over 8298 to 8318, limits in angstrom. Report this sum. 15.9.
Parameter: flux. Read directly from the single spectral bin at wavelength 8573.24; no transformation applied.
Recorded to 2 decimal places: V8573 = 7.82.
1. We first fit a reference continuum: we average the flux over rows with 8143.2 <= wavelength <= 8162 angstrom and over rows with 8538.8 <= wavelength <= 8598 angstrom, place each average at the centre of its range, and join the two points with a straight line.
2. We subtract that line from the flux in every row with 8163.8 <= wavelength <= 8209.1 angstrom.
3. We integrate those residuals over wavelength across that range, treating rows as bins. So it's -4.1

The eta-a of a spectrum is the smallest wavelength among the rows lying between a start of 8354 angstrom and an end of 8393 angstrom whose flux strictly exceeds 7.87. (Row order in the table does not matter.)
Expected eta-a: 8354.97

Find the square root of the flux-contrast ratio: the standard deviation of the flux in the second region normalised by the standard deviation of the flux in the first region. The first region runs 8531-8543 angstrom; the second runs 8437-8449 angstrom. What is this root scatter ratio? 0.44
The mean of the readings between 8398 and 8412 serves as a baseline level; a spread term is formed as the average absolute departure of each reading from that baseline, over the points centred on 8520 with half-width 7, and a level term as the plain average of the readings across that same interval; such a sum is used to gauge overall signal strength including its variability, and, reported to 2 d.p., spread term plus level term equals 7.93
